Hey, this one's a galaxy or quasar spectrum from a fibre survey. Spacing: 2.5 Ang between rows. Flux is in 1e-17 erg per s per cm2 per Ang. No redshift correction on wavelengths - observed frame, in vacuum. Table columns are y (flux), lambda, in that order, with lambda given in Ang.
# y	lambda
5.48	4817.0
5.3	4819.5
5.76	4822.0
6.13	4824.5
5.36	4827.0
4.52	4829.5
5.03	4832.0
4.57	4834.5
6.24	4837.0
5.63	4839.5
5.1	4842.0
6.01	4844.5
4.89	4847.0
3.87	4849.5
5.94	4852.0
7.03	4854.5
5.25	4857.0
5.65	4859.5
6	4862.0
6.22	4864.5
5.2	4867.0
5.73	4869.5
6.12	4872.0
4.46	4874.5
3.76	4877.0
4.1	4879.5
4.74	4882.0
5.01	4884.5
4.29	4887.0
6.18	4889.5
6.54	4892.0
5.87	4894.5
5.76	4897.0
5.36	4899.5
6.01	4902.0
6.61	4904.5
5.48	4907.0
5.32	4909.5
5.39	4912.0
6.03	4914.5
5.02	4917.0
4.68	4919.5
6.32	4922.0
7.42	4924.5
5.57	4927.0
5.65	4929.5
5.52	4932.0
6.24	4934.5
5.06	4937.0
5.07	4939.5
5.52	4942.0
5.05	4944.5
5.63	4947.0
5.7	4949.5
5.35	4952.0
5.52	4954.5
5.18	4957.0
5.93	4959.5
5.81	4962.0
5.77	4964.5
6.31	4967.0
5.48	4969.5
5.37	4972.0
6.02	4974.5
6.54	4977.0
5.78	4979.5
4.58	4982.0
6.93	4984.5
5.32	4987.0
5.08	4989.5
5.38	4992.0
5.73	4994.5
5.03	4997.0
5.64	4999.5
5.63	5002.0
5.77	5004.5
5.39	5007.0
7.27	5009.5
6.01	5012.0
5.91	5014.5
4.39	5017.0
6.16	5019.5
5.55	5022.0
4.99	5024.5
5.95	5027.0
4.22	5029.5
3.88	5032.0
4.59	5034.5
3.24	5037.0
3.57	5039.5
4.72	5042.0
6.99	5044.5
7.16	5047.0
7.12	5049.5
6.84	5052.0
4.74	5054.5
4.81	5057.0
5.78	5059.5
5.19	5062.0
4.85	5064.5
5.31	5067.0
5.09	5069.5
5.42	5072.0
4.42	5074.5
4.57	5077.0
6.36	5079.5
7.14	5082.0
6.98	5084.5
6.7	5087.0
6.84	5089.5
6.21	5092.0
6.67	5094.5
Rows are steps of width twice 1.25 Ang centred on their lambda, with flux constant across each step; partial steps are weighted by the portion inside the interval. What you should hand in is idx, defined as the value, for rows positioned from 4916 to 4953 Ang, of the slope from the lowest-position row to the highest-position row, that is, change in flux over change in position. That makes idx 0.01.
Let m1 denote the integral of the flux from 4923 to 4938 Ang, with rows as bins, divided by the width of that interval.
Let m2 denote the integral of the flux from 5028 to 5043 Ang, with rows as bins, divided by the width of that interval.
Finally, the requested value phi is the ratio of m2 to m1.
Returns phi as 0.68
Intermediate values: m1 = 5.93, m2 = 4.06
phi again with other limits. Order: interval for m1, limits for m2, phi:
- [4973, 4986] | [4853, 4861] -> 1.01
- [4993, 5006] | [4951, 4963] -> 1.00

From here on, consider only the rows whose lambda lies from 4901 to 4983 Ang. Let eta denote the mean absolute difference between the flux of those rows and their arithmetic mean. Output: 0.4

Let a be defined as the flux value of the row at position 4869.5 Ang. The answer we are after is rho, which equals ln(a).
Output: 1.75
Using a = 5.73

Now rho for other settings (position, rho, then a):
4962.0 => 1.76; 5.81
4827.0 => 1.68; 5.36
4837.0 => 1.83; 6.24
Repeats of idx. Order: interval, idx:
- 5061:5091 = 0.06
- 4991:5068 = 0.00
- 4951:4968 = 0.06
